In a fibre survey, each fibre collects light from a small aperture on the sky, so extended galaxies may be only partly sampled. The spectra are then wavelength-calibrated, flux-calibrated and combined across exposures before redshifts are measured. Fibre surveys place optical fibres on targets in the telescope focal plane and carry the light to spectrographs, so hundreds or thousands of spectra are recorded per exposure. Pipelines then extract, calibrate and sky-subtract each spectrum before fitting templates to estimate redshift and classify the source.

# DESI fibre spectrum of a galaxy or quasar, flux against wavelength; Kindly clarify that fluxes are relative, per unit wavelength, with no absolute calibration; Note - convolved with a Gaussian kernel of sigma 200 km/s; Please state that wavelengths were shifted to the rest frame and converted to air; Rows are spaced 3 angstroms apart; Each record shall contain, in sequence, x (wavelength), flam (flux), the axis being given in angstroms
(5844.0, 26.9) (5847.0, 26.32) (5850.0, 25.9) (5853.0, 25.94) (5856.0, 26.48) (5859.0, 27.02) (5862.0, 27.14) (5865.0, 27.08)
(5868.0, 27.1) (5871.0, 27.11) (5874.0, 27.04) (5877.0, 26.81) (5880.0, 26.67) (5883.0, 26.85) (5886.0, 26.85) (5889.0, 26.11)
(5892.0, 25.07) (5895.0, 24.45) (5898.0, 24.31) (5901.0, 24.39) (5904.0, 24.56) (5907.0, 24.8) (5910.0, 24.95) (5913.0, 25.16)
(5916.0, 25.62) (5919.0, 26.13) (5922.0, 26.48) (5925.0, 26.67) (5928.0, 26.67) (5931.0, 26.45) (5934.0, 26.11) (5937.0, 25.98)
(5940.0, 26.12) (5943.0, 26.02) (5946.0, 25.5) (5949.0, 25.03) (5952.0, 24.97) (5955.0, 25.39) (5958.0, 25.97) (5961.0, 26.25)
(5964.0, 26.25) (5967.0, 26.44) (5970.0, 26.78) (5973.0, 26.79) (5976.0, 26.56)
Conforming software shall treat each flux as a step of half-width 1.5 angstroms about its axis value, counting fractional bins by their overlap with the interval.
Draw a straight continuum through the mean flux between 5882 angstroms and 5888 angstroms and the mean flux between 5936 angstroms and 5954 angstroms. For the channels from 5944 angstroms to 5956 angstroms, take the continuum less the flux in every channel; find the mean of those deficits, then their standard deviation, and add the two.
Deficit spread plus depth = 0.5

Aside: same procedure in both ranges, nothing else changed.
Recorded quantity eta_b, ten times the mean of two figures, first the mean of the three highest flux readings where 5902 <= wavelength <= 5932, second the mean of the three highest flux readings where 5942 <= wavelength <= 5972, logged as 265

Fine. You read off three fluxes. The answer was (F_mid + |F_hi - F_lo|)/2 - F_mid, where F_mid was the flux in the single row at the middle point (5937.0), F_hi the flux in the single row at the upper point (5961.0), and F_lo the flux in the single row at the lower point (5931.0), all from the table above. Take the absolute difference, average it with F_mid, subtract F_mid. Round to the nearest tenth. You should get -12.9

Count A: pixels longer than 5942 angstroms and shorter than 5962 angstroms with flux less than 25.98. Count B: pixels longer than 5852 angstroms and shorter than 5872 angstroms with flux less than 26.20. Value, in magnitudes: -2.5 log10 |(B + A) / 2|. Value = -1.19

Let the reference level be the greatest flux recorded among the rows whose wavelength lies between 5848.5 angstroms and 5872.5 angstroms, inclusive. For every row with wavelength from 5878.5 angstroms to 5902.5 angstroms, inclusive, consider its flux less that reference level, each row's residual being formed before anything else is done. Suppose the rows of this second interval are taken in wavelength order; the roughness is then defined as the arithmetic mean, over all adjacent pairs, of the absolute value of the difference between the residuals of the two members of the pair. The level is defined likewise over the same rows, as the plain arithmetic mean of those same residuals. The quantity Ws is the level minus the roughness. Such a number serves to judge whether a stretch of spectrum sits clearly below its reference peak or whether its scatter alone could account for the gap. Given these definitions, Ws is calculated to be -2.0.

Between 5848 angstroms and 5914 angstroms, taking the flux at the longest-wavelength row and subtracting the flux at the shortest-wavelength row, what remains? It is -1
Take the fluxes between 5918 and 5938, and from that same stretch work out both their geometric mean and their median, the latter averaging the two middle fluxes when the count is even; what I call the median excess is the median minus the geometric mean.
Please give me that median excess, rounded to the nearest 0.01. 0.10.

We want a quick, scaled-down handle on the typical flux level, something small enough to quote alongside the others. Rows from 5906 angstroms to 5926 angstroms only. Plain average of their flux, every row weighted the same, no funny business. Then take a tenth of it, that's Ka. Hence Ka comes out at 2.57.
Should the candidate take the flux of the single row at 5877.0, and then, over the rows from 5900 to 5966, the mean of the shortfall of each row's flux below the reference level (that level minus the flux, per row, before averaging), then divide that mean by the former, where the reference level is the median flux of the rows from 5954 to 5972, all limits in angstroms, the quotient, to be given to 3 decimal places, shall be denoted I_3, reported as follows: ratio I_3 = 0.020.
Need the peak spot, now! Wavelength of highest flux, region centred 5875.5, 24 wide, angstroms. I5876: 5871.0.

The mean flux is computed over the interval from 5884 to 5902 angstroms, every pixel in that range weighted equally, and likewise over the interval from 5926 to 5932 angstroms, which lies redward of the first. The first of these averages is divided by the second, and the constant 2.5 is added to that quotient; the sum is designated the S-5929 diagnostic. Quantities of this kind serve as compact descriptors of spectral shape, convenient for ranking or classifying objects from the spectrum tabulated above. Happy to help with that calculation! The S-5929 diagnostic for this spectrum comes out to 3.45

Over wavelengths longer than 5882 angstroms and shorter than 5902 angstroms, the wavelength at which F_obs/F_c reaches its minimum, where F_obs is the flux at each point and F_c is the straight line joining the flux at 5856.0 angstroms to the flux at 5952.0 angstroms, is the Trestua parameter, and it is 5898.0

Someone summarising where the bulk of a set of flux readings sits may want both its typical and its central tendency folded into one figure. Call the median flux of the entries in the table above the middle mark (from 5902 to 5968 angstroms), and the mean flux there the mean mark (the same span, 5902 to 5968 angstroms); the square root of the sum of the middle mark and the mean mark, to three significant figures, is 7.20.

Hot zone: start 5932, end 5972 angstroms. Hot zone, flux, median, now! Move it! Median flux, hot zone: 26.02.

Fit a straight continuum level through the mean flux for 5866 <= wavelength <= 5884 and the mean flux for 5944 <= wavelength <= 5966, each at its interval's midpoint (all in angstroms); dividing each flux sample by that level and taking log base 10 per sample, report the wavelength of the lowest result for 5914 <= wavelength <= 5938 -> 5916.0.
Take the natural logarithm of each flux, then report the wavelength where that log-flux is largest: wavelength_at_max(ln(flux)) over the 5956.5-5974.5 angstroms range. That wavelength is 5973.0 angstroms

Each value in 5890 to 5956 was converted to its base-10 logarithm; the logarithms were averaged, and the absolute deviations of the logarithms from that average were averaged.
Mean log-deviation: 0.0114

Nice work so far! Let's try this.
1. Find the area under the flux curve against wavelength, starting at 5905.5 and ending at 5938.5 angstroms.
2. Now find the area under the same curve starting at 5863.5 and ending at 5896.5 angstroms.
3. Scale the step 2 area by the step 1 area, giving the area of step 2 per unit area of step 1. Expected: 1.02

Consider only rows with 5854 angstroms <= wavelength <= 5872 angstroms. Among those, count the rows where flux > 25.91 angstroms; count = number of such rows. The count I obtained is 6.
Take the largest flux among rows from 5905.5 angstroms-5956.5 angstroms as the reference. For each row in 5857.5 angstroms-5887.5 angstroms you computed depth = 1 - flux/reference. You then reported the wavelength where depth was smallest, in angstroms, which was 5862.0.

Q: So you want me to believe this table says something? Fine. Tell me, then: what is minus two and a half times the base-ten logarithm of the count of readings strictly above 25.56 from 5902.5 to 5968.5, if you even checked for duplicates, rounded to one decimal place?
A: -2.9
